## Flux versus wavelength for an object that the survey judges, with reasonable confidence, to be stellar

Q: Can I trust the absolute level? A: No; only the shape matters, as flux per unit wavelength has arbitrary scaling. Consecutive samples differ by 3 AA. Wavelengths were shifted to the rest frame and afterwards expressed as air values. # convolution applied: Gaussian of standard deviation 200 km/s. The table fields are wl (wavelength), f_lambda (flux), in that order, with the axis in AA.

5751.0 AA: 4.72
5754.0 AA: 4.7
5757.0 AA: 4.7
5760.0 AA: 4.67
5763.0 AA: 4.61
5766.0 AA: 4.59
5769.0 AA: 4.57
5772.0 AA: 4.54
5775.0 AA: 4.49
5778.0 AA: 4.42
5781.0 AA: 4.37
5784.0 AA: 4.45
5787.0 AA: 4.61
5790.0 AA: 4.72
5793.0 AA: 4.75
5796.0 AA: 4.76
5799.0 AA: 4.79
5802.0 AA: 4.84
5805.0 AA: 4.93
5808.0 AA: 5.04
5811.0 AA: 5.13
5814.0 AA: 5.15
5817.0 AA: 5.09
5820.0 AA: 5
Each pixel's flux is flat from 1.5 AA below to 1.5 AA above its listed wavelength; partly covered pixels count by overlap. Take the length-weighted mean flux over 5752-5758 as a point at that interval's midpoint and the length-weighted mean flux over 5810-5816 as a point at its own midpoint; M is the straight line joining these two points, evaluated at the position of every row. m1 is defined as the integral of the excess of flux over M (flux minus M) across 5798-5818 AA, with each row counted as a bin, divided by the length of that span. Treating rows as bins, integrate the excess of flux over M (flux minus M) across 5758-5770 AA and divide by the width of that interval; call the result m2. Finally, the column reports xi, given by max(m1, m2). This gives -0.10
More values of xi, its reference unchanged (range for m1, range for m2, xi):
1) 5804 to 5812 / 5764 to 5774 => -0.07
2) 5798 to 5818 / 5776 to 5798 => -0.10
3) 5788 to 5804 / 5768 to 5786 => -0.24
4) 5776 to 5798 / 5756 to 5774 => -0.17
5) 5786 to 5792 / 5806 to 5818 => -0.03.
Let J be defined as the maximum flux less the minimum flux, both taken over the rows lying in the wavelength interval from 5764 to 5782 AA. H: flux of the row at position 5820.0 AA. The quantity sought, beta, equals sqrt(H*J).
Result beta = 1.0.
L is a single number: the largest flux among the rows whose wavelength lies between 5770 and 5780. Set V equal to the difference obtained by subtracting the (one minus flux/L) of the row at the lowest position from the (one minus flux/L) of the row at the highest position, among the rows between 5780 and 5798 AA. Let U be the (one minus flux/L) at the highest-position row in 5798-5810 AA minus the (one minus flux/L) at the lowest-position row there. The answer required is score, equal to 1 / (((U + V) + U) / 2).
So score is -10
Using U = -0.06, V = -0.09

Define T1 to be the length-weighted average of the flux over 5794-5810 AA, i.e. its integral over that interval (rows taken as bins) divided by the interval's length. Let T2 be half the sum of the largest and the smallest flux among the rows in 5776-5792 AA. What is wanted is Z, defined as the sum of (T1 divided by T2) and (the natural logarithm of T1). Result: 2.66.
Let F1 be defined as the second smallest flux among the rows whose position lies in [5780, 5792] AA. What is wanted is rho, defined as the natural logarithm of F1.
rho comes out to 1.49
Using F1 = 4.45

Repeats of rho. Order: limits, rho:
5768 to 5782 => 1.49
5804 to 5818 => 1.62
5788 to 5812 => 1.56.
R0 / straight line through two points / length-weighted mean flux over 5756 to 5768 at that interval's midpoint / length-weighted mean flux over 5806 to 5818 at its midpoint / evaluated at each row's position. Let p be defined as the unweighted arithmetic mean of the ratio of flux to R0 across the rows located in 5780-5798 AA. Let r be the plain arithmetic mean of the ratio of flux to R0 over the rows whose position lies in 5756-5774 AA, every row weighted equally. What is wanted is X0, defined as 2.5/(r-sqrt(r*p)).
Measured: 108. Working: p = 0.94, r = 0.99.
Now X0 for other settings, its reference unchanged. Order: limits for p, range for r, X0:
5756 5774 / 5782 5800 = -137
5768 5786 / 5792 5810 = 145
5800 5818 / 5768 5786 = -95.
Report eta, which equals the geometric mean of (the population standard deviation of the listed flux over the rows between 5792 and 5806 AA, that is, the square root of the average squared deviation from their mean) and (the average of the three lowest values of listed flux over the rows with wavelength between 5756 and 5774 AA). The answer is 0.549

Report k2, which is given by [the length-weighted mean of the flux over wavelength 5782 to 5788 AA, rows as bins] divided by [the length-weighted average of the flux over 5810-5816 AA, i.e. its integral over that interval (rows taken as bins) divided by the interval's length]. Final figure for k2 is 0.88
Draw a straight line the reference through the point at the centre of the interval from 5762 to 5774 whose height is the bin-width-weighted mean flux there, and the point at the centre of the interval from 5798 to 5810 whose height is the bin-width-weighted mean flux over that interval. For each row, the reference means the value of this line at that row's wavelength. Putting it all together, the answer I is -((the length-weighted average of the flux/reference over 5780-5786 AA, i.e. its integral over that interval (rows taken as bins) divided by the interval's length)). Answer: -0.94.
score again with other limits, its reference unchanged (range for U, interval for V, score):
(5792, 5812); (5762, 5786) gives -15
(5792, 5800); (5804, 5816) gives -30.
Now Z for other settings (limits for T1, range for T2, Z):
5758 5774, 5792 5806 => 2.47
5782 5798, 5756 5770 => 2.54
